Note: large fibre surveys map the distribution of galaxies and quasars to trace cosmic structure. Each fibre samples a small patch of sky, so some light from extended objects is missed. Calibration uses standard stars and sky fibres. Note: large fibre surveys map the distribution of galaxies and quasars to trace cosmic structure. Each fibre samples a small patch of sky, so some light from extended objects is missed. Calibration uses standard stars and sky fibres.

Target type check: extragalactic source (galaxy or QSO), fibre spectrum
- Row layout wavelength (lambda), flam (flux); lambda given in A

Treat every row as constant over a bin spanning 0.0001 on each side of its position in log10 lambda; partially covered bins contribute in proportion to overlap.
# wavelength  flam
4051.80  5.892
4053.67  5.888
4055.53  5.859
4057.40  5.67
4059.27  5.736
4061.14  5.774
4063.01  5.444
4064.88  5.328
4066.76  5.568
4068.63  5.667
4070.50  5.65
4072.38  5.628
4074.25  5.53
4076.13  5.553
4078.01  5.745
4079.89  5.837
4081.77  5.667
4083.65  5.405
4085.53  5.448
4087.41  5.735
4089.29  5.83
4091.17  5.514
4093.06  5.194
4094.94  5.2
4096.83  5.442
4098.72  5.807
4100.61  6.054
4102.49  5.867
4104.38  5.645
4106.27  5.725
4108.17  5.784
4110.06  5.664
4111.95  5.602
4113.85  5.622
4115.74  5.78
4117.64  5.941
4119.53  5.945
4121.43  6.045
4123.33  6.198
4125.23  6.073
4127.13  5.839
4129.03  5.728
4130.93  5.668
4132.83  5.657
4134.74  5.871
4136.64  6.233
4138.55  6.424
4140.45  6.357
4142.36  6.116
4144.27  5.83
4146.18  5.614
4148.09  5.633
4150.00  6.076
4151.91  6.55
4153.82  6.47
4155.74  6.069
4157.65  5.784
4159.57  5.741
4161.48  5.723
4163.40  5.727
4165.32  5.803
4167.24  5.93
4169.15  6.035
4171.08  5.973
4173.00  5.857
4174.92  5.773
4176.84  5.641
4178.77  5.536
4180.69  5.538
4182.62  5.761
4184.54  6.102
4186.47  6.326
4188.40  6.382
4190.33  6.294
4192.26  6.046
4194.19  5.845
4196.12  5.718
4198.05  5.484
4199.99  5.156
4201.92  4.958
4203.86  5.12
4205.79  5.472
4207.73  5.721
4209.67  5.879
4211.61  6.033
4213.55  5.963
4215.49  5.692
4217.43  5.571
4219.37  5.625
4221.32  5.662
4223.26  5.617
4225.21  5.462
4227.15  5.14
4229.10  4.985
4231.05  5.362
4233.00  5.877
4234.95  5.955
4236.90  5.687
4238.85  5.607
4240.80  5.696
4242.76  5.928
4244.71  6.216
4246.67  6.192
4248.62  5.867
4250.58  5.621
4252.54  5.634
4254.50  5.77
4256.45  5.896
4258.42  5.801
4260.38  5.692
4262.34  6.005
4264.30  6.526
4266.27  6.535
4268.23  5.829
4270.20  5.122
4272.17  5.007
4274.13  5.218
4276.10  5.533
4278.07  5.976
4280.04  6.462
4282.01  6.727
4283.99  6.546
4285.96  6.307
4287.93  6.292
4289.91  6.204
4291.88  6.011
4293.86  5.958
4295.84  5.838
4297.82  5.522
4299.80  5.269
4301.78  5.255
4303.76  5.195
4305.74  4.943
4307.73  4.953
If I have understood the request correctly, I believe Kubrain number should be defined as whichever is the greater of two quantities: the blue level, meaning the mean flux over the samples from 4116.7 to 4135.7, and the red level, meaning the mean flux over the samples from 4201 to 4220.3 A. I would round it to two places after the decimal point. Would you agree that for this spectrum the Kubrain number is 5.90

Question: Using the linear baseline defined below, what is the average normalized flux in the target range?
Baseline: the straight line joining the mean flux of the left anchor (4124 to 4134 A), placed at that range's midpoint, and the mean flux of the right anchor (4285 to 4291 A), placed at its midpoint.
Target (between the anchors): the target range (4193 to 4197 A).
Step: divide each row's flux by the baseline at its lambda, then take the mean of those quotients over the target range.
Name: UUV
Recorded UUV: 0.97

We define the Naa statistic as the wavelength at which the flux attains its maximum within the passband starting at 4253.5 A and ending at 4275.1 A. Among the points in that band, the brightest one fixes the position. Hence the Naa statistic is 4266.27 A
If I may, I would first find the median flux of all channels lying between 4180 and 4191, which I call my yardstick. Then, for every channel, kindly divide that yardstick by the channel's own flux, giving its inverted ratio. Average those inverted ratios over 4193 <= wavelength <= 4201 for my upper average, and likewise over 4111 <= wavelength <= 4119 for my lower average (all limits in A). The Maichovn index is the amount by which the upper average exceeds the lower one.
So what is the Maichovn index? 0.038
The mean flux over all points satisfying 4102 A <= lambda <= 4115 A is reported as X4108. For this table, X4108 5.70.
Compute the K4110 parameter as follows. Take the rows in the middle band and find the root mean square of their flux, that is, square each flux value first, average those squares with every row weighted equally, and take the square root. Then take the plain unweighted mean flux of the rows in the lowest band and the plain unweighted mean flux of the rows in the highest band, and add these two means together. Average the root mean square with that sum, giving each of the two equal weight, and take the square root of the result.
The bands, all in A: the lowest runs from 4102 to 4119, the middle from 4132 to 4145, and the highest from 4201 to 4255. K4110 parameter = 2.955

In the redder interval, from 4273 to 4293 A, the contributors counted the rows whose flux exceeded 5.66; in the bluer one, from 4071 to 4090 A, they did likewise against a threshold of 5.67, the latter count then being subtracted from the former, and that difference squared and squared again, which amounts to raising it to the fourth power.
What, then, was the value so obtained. 256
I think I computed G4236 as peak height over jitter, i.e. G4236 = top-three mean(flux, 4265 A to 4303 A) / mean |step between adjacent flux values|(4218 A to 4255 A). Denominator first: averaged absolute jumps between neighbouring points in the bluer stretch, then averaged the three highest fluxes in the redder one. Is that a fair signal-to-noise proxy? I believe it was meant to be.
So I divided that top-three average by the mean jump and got 35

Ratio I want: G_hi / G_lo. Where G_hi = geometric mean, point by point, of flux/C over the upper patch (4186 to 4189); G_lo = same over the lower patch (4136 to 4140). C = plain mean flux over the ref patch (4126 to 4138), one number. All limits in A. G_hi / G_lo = 1.00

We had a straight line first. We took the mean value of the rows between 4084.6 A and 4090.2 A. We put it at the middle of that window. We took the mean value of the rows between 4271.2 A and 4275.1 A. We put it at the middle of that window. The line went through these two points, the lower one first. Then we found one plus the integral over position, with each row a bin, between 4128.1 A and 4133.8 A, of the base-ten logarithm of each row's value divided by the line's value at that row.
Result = 1.06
